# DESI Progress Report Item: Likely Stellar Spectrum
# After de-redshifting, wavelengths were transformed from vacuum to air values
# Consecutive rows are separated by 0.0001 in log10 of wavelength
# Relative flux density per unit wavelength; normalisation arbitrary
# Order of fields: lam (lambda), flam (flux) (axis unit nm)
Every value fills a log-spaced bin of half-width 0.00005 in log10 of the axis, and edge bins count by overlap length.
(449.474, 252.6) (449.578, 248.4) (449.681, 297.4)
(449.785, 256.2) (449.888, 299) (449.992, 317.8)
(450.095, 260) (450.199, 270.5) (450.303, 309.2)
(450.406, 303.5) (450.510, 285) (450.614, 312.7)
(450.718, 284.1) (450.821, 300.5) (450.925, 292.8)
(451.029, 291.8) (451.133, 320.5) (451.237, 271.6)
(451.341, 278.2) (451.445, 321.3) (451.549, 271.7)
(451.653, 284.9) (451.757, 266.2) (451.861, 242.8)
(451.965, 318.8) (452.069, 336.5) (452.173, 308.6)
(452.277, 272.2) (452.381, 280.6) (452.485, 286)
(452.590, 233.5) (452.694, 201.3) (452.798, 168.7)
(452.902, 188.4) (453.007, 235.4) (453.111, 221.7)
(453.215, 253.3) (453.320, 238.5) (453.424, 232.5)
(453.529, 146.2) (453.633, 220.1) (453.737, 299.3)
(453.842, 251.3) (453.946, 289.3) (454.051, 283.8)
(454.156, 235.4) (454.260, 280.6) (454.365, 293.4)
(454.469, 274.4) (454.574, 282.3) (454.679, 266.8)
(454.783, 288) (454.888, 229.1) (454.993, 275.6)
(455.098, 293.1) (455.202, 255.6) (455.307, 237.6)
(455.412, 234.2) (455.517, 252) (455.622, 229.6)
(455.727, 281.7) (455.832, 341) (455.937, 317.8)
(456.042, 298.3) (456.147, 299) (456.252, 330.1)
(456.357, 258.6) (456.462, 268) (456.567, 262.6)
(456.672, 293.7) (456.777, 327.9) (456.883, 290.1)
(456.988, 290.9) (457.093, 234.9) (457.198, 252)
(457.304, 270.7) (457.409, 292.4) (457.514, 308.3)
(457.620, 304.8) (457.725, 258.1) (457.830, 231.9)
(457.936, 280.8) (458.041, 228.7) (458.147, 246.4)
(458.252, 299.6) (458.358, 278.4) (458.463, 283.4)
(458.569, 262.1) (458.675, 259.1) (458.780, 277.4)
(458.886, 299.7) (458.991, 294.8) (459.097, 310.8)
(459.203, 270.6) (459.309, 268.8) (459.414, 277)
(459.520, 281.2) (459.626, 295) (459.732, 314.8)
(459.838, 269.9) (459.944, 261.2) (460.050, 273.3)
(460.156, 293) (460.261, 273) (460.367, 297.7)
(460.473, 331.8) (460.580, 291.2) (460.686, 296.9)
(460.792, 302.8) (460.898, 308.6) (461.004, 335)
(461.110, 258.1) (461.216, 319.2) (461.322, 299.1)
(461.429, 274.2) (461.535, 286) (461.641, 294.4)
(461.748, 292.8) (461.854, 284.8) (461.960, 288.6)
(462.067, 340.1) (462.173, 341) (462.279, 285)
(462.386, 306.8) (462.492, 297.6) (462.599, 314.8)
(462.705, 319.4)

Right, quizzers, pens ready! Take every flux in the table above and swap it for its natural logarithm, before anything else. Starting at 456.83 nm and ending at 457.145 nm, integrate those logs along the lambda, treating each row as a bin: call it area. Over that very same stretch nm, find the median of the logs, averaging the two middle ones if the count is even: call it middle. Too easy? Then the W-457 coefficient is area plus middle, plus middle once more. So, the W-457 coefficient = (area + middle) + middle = 13.1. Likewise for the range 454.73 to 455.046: 13.0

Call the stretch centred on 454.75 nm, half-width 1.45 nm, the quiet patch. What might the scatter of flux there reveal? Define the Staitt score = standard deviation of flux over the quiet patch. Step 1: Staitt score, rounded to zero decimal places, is 38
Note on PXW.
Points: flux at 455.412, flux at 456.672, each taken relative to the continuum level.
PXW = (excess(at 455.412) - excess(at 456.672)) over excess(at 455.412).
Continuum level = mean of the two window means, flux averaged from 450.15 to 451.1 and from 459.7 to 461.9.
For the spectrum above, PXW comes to 1.0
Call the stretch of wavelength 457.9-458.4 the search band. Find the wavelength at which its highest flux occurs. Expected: 458.252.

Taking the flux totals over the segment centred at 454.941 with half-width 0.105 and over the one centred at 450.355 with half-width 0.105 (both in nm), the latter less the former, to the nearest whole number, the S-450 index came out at 108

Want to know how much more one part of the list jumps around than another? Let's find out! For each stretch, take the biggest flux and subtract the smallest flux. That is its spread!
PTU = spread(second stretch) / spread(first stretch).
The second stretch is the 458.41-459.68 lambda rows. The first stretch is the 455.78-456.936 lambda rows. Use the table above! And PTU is 0.63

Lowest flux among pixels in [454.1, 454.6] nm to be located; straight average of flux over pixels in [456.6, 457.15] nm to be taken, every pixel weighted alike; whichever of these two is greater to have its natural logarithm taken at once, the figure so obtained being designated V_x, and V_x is 5.66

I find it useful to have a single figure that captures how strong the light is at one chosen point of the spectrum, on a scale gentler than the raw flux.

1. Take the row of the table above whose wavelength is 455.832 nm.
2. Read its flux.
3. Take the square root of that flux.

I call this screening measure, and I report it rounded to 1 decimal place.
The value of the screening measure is 18.5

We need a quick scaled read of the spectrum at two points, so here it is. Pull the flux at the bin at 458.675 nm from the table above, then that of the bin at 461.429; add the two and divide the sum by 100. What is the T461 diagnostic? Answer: 5.3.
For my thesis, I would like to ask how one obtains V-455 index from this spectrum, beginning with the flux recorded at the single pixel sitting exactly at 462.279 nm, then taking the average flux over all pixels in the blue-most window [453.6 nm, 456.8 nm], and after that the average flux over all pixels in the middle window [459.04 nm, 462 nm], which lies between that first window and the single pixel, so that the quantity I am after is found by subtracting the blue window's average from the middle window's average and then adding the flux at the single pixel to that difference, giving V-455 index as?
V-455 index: 300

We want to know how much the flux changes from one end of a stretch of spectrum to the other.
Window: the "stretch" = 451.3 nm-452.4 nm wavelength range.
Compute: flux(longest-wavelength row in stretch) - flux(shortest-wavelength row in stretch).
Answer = 2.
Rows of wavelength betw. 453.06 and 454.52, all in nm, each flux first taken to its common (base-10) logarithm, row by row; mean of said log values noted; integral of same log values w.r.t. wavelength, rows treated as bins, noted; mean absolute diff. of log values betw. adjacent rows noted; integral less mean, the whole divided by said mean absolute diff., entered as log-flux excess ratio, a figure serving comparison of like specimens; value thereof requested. 15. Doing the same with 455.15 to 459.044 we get 177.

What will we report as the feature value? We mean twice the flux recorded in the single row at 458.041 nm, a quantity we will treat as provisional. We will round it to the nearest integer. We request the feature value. 457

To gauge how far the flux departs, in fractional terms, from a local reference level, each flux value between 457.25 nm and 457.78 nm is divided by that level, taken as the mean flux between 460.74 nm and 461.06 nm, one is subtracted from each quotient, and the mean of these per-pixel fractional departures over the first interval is -0.091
